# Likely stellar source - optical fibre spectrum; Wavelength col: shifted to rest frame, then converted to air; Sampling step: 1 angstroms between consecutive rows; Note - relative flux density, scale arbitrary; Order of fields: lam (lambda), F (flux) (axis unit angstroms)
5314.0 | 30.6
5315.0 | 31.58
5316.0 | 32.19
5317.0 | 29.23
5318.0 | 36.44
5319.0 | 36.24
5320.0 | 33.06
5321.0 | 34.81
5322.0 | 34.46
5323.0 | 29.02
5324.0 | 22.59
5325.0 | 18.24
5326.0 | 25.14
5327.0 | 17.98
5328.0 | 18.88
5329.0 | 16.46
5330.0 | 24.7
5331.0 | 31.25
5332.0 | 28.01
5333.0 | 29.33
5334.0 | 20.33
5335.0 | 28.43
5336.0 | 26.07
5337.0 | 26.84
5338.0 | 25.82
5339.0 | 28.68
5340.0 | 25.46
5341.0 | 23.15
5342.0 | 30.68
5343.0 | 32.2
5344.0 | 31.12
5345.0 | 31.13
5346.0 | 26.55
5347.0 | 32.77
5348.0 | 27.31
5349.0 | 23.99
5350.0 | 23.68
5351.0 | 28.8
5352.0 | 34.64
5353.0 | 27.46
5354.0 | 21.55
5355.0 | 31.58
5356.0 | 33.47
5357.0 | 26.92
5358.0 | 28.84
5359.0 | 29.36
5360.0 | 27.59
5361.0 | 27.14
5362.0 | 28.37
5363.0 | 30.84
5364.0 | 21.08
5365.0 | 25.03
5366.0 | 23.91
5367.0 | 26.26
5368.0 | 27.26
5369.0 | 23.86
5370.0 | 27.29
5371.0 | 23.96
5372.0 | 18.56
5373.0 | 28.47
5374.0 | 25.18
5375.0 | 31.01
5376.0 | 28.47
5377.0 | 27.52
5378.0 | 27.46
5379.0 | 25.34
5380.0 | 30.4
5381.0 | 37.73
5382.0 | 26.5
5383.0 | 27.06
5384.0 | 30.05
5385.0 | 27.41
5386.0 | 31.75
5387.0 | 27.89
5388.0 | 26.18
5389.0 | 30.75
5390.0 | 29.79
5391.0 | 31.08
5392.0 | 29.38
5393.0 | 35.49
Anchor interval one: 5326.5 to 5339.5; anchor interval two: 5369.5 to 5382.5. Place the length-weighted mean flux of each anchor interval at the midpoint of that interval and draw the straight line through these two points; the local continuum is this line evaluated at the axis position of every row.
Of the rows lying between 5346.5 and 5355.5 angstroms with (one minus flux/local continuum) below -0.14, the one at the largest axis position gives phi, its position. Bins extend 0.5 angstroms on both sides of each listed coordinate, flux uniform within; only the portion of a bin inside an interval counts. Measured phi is 5355.0 angstroms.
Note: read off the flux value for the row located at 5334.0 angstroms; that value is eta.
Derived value 20.33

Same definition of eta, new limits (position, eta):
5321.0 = 34.81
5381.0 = 37.73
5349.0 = 23.99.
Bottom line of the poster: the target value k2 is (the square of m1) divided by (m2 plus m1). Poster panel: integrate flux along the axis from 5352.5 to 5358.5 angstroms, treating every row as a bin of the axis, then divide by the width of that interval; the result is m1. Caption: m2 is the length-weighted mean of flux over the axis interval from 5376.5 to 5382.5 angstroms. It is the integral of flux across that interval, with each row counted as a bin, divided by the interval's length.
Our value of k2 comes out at 13.9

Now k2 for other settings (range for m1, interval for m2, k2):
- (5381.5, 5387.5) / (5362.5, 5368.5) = 14.9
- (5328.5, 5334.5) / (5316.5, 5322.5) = 10.6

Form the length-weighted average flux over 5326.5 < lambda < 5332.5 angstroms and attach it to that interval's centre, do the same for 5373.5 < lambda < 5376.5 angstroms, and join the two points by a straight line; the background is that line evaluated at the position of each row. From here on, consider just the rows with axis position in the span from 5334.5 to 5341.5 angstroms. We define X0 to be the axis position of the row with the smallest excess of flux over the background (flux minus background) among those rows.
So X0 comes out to 5341.0 angstroms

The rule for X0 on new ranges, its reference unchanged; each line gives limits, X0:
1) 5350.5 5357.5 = 5354.0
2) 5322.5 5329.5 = 5329.0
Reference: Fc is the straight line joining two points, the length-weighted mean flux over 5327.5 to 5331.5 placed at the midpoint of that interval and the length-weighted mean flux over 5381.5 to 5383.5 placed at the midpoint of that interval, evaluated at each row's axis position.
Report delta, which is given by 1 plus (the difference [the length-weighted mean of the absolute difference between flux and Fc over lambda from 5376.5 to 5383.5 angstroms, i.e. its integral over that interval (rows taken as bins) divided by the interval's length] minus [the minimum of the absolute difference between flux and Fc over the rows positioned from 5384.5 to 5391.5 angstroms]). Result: 3.2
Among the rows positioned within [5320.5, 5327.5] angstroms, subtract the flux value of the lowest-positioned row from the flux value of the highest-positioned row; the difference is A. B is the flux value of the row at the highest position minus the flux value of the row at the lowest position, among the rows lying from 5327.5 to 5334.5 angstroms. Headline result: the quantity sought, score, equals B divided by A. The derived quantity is -0.1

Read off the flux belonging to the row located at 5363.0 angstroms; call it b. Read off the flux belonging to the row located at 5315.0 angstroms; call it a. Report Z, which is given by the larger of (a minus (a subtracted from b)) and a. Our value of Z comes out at 32.3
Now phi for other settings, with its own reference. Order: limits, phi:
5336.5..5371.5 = 5363.0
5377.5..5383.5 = 5381.0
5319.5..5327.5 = 5323.0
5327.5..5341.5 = 5333.0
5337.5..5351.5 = 5347.0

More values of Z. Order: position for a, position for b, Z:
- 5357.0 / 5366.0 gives 29.9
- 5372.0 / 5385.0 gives 18.6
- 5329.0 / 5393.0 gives 16.5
